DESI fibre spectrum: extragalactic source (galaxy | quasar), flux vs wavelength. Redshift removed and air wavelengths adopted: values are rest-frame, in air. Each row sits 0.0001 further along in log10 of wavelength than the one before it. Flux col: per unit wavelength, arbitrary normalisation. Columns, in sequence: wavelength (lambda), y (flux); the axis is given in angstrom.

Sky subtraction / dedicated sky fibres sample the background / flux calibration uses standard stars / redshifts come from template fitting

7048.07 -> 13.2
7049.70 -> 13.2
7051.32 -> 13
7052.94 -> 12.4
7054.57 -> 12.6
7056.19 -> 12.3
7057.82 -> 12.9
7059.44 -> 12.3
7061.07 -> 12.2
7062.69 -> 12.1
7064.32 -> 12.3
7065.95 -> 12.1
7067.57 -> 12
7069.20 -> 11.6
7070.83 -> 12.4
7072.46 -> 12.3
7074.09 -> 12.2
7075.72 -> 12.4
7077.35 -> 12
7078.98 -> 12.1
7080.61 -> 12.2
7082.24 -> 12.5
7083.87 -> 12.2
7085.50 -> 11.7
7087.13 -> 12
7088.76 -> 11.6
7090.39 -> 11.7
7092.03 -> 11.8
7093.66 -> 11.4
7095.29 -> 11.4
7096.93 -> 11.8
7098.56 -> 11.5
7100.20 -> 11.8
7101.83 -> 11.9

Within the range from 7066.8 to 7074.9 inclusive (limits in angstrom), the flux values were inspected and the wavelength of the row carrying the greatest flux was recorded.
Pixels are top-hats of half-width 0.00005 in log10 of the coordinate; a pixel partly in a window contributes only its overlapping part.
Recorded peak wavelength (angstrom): 7070.83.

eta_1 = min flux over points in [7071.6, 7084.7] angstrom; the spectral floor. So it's 12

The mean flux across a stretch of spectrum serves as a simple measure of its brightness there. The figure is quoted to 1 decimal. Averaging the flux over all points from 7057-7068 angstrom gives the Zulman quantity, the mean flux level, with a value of 12.3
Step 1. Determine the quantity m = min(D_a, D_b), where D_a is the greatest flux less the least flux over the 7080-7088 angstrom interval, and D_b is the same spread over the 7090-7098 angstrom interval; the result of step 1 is 0.40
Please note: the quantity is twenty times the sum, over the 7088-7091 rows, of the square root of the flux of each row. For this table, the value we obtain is 137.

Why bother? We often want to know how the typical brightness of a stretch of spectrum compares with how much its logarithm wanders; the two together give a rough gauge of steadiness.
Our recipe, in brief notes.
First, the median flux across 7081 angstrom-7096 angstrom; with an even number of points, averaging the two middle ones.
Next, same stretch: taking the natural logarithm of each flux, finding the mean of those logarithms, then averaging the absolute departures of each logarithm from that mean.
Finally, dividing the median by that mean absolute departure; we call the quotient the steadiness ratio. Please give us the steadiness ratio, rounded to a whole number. 496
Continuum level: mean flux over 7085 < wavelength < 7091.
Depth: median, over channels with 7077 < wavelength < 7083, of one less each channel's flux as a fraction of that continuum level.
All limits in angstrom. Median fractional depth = -0.03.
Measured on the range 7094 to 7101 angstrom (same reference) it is 0.01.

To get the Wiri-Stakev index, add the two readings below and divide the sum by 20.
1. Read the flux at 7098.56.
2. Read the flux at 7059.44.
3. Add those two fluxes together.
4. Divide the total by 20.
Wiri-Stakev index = 1.19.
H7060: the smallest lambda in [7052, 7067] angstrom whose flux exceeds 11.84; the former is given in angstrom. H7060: 7052.94 angstrom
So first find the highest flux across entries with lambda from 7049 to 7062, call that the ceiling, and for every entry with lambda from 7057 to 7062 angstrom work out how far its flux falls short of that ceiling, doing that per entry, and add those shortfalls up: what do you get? 2.2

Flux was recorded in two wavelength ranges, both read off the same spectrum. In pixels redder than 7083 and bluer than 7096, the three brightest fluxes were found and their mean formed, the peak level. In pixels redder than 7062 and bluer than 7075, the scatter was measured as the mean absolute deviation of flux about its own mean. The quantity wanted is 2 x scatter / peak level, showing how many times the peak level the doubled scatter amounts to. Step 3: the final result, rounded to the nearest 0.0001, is 0.0292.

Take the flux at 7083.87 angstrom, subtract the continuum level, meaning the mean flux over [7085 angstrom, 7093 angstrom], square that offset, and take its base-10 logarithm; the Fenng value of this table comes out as -0.7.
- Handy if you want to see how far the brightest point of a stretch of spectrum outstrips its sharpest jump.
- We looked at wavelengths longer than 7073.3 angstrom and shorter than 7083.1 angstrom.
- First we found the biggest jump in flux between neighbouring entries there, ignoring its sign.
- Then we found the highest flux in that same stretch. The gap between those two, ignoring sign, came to 12.1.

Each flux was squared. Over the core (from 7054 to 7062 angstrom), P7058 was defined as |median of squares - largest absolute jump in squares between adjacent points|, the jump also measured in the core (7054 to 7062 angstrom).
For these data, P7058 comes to 136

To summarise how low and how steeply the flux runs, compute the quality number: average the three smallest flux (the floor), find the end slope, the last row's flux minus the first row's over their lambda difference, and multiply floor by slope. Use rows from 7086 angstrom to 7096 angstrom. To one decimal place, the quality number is -0.8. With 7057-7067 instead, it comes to -1.2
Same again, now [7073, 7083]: 0.4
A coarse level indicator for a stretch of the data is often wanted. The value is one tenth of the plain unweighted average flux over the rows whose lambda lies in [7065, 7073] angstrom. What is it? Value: 1.21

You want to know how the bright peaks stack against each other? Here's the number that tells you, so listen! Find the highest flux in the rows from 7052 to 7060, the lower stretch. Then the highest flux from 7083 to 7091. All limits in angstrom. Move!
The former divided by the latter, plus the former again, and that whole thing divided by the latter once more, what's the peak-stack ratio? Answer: 1.14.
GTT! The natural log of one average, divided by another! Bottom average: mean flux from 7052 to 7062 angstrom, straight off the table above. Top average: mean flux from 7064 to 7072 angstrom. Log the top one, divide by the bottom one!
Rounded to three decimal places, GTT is 0.200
